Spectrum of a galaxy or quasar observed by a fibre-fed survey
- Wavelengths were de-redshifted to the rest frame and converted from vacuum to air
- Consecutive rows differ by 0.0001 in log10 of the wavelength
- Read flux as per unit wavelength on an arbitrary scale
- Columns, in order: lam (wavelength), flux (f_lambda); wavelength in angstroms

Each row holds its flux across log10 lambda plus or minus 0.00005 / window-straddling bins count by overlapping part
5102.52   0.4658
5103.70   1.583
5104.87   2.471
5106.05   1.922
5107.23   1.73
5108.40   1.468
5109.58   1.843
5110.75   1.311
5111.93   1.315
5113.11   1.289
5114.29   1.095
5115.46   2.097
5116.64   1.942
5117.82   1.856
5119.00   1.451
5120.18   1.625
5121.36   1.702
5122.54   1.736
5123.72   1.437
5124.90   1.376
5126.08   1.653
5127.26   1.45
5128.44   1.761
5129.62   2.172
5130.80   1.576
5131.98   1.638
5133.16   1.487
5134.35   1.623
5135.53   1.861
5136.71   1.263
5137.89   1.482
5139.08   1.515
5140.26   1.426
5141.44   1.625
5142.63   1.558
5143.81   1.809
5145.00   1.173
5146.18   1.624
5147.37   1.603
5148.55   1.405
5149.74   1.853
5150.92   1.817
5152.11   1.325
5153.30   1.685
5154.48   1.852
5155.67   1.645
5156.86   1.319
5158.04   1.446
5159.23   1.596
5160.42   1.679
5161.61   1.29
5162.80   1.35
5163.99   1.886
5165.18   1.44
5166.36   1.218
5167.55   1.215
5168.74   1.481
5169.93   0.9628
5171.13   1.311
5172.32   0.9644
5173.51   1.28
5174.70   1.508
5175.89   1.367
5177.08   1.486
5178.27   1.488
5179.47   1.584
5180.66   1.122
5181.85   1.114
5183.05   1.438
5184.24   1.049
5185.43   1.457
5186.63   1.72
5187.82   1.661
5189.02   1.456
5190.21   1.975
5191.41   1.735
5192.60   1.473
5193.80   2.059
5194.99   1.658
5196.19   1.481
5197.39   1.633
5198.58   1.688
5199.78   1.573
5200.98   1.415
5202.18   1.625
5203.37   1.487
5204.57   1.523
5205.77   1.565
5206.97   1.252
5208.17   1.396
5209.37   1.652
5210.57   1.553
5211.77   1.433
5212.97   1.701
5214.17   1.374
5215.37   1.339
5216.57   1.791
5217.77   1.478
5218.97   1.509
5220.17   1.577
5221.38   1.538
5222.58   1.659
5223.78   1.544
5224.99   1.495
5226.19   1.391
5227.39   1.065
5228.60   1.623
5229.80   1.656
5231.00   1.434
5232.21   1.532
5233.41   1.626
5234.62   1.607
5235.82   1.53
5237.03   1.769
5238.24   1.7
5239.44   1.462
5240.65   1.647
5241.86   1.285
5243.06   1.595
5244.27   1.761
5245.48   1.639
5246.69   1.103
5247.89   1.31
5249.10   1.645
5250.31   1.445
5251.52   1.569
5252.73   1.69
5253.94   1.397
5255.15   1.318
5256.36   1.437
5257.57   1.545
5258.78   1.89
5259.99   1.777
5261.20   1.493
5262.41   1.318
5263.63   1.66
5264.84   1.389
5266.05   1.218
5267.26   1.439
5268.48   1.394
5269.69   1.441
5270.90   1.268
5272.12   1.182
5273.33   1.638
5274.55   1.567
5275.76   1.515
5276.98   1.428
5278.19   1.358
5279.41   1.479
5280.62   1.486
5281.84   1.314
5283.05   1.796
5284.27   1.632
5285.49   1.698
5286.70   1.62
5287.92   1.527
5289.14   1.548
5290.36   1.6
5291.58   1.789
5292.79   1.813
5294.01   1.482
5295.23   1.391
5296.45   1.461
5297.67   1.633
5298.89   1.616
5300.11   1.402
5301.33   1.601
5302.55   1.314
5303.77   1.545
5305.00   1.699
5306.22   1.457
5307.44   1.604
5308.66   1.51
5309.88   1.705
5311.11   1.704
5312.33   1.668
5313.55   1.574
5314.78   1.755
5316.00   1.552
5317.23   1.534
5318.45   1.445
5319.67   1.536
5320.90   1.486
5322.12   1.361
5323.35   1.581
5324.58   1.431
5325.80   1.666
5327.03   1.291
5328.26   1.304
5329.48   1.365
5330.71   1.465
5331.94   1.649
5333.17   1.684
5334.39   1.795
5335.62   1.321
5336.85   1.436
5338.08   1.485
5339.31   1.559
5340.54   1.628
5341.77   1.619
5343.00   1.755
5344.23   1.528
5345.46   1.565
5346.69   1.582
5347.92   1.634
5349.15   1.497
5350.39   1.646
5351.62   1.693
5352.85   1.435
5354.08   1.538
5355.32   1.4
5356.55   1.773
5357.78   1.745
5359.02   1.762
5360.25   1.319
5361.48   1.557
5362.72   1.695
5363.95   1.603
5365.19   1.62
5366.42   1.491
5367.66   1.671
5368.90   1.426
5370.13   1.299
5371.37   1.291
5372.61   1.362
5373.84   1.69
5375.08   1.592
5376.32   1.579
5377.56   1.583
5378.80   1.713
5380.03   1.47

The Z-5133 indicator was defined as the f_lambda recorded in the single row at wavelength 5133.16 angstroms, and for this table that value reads 1.487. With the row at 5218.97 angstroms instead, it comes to 1.509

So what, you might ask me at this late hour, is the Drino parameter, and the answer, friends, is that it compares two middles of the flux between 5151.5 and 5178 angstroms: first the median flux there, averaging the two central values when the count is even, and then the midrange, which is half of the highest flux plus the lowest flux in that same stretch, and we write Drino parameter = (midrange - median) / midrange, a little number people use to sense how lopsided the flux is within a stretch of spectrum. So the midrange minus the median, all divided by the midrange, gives 0.01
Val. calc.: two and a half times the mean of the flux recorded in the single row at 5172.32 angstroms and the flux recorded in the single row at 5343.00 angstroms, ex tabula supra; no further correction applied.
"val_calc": 3.40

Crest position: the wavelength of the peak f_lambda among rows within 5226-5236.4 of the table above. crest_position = 5229.80 angstroms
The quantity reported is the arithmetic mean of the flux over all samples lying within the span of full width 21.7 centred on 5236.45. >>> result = 1.52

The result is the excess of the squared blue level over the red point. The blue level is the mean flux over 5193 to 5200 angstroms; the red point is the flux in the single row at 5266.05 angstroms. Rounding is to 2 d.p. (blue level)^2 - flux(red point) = 1.61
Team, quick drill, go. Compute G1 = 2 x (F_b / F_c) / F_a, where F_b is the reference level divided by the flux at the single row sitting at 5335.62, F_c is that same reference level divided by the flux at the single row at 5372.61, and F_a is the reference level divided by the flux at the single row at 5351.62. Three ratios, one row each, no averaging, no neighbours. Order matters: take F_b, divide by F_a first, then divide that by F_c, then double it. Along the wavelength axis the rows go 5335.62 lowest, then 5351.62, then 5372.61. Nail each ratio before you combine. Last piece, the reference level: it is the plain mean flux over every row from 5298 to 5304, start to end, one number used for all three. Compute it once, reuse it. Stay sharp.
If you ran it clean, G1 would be 2.33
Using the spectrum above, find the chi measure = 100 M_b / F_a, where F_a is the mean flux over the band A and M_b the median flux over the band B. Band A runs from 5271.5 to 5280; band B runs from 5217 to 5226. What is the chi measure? 106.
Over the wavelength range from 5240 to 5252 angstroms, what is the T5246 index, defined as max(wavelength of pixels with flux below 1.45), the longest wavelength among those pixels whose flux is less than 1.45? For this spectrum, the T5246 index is 5250.31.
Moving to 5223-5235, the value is 5231.00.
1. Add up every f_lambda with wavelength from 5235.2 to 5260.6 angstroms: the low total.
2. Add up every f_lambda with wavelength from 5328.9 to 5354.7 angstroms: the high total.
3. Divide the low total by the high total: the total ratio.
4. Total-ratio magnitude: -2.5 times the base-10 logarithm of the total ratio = 0.012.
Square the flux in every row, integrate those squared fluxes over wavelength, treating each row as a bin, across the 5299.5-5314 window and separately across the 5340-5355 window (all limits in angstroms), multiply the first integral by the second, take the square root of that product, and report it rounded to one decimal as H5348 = 36.9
